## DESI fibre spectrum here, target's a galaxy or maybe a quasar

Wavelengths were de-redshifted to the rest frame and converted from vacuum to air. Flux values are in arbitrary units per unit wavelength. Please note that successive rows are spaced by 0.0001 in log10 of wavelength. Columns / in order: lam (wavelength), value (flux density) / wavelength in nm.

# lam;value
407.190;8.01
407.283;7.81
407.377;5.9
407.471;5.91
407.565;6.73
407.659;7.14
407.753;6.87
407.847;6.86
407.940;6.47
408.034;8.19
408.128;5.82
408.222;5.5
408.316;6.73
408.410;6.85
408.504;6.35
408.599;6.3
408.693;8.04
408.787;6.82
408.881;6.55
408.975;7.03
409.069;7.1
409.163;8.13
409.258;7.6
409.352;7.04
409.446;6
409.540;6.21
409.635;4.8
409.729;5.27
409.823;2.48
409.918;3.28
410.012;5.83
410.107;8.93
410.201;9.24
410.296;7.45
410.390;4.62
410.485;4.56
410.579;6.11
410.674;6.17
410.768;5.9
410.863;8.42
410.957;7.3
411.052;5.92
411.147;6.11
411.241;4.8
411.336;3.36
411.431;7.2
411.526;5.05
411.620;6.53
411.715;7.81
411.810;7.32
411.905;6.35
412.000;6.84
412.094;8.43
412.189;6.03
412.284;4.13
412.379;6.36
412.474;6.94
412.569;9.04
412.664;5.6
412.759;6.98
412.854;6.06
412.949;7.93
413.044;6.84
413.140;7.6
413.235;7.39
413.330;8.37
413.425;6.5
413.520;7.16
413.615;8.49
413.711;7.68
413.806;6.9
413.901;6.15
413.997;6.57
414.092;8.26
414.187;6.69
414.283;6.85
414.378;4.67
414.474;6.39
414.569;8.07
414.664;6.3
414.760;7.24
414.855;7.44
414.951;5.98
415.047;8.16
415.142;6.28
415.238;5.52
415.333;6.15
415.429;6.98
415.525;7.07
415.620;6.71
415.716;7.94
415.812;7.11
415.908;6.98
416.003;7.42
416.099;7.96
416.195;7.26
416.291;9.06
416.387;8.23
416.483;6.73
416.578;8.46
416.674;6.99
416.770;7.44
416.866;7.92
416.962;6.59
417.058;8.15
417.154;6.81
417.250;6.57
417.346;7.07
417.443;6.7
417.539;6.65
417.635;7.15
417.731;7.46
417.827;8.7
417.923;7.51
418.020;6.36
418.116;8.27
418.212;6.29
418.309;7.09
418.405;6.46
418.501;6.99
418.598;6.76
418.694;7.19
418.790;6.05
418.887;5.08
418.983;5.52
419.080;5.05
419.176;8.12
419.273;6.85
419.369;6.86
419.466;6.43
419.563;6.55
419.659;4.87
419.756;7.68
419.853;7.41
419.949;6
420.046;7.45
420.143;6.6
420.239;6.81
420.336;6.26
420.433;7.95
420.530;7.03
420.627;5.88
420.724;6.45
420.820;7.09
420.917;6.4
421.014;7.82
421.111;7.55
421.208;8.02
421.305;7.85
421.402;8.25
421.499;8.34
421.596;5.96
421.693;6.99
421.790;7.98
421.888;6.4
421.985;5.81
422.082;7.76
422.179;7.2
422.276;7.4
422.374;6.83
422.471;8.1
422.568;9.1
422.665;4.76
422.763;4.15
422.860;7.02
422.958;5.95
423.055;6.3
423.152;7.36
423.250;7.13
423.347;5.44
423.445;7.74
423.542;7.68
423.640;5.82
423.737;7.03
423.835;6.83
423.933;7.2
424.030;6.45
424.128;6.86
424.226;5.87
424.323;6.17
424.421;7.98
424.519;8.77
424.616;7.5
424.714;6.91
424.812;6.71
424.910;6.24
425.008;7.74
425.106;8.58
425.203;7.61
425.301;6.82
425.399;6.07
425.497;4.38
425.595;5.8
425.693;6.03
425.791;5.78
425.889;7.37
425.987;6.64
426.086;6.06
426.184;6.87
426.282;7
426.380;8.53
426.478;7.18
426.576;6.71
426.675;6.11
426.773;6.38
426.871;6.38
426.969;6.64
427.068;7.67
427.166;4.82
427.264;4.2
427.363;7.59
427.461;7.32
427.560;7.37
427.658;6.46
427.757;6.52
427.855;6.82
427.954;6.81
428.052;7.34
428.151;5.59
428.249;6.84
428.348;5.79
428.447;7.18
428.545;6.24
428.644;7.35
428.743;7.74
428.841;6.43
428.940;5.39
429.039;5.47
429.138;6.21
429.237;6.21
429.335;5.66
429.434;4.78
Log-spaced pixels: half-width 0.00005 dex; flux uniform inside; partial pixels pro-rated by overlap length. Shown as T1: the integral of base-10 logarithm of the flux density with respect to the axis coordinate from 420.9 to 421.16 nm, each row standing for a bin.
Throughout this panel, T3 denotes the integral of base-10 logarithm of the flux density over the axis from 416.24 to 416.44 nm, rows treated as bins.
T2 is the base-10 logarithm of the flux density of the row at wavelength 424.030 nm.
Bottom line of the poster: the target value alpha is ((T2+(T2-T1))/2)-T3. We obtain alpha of 0.51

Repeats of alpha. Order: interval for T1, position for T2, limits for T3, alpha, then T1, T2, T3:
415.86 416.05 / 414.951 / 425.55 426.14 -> 0.23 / 0.163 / 0.78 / 0.47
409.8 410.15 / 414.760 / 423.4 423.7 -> 0.49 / 0.234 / 0.86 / 0.25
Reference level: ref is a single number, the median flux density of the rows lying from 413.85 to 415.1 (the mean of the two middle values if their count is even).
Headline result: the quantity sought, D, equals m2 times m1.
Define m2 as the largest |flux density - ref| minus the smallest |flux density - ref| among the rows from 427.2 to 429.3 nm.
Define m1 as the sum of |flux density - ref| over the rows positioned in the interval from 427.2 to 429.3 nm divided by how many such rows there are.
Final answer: 1.6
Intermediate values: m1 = 0.69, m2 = 2.37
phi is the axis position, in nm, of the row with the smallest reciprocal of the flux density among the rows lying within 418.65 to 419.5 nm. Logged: 419.176 nm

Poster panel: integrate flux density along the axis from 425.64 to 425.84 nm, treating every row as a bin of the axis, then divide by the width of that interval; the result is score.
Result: 5.91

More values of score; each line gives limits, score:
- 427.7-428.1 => 6.86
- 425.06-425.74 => 6.47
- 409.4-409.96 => 4.68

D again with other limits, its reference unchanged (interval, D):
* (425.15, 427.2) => 1.6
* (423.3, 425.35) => 1.5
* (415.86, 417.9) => 1.8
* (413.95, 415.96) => 1.4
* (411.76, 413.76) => 2.2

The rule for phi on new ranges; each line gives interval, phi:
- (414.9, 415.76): 415.047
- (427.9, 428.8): 428.743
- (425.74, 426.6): 426.380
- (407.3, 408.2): 408.034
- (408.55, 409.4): 409.163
